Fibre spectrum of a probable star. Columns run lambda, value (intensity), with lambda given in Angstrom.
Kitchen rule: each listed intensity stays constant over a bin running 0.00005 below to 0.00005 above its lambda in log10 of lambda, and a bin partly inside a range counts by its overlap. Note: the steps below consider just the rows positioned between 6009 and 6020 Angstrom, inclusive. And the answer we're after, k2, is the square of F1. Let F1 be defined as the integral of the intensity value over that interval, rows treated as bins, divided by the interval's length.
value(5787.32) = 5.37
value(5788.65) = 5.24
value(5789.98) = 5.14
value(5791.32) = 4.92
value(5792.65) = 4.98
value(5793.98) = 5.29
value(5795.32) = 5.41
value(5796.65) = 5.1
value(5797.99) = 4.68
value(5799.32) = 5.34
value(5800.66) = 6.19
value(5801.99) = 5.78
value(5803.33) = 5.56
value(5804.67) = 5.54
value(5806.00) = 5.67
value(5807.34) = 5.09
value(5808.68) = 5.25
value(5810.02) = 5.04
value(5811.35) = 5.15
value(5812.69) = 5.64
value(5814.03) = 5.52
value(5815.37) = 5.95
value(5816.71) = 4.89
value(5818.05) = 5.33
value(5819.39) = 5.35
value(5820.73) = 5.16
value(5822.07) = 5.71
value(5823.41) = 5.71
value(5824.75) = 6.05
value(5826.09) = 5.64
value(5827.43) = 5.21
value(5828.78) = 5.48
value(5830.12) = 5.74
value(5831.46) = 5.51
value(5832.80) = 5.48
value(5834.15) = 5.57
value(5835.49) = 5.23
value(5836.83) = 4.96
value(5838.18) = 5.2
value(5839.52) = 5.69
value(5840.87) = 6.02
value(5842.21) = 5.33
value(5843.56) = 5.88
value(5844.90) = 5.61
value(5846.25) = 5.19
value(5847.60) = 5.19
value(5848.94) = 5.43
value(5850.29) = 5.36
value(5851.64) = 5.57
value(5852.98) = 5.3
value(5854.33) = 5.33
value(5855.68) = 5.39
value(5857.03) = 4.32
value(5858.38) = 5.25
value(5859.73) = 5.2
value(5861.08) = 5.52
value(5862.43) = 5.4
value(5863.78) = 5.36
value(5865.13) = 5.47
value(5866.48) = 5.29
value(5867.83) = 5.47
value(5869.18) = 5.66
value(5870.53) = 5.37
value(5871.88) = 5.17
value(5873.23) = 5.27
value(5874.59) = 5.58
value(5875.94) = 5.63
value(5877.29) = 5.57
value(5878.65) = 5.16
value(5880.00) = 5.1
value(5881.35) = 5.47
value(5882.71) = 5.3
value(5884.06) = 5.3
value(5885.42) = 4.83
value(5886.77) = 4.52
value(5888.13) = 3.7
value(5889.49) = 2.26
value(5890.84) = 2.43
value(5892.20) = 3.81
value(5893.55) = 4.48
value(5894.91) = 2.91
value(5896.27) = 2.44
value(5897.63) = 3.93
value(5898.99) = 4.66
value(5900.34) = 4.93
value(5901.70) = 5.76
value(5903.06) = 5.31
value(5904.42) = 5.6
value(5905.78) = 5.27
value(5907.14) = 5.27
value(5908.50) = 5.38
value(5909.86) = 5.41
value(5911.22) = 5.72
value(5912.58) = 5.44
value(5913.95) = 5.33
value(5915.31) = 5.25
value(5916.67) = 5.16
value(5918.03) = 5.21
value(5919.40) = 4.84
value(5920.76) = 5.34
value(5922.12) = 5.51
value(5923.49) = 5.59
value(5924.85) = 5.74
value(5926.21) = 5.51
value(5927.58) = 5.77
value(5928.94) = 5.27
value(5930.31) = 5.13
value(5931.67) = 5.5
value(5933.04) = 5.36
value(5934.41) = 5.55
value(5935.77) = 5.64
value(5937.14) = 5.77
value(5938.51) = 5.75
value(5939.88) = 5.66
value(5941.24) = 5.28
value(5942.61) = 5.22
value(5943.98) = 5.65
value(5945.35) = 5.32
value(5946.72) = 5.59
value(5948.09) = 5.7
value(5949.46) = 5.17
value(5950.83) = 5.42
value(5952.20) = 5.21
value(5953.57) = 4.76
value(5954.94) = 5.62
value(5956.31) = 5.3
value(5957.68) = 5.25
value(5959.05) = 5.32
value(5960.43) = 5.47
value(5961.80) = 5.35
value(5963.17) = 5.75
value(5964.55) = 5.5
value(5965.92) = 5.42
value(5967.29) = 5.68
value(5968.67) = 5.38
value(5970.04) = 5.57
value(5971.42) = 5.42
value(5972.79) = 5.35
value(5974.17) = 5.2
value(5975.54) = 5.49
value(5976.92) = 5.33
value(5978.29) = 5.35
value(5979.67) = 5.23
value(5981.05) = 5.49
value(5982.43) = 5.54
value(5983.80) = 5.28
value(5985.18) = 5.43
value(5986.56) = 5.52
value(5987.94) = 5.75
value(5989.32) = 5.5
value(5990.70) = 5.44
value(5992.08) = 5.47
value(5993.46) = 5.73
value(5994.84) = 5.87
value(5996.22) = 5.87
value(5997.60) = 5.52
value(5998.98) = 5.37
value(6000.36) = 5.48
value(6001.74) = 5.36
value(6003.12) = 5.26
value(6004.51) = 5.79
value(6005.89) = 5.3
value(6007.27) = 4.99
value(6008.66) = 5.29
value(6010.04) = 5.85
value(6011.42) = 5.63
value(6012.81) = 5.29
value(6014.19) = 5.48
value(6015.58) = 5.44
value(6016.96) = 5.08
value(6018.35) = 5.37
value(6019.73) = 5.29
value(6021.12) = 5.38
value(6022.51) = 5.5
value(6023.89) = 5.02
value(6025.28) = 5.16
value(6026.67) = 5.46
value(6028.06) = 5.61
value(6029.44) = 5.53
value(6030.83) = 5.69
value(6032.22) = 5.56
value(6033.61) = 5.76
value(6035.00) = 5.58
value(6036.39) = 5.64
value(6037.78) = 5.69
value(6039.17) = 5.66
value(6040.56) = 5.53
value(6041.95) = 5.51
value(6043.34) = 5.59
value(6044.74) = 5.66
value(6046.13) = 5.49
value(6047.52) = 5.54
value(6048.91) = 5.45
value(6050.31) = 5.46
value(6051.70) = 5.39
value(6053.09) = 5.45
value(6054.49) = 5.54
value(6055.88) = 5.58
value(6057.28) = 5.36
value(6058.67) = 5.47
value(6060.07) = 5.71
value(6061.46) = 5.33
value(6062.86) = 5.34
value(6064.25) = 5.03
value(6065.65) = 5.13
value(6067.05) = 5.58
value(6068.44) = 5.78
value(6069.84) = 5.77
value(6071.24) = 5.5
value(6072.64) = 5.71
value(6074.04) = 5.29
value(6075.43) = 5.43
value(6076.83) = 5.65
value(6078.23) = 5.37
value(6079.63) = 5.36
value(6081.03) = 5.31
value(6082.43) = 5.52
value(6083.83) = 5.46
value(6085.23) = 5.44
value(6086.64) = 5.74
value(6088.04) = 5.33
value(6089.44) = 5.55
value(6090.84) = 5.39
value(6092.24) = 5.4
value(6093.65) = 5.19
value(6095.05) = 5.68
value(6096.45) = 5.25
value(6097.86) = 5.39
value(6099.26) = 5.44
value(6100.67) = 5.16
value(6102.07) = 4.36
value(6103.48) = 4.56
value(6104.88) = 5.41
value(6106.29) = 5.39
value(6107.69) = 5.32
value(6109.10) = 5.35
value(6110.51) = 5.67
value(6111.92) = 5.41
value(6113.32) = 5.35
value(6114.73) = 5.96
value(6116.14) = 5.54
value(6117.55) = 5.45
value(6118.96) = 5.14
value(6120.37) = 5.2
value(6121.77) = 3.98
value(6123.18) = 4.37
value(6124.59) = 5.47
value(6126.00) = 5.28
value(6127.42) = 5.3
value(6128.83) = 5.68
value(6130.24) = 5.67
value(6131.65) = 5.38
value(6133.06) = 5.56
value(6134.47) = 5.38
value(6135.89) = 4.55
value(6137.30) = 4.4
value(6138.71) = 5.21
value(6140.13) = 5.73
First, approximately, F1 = 5.43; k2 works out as 29.5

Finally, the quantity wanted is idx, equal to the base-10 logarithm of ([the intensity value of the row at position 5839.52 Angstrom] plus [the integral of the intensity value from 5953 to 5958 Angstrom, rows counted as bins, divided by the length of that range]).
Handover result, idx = 1.04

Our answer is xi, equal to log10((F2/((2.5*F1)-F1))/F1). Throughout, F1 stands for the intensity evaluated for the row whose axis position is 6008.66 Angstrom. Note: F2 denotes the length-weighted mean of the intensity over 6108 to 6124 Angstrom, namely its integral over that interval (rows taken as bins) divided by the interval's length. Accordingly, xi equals -0.905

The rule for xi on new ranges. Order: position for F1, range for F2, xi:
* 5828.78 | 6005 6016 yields -0.920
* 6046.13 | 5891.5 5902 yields -1.047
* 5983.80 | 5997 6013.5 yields -0.887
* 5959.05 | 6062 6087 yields -0.891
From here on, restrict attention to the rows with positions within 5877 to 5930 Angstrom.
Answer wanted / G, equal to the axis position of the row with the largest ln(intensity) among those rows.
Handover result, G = 5927.58 Angstrom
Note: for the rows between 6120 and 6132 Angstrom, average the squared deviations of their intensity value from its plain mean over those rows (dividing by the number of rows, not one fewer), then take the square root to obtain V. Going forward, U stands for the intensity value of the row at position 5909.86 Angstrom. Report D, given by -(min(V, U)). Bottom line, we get -0.550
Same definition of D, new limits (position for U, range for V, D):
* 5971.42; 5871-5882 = -0.203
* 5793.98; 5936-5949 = -0.203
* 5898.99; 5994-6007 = -0.231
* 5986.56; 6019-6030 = -0.188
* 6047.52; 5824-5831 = -0.278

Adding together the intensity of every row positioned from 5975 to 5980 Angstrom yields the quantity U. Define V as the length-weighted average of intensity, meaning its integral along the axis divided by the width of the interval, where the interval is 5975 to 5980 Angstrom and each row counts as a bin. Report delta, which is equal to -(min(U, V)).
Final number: -5.35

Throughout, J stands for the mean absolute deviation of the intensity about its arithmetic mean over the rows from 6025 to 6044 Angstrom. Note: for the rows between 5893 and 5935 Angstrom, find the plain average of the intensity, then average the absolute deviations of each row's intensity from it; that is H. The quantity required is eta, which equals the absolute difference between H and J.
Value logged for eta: 0.396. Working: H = 0.49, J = 0.10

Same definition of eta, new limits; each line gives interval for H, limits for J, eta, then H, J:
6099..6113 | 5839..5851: 0.061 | 0.31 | 0.25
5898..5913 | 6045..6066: 0.106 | 0.23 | 0.12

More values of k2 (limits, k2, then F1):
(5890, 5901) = 13.5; 3.68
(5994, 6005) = 31.0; 5.56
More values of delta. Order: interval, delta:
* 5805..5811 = -5.28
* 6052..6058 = -5.48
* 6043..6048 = -5.57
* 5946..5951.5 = -5.47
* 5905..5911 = -5.37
